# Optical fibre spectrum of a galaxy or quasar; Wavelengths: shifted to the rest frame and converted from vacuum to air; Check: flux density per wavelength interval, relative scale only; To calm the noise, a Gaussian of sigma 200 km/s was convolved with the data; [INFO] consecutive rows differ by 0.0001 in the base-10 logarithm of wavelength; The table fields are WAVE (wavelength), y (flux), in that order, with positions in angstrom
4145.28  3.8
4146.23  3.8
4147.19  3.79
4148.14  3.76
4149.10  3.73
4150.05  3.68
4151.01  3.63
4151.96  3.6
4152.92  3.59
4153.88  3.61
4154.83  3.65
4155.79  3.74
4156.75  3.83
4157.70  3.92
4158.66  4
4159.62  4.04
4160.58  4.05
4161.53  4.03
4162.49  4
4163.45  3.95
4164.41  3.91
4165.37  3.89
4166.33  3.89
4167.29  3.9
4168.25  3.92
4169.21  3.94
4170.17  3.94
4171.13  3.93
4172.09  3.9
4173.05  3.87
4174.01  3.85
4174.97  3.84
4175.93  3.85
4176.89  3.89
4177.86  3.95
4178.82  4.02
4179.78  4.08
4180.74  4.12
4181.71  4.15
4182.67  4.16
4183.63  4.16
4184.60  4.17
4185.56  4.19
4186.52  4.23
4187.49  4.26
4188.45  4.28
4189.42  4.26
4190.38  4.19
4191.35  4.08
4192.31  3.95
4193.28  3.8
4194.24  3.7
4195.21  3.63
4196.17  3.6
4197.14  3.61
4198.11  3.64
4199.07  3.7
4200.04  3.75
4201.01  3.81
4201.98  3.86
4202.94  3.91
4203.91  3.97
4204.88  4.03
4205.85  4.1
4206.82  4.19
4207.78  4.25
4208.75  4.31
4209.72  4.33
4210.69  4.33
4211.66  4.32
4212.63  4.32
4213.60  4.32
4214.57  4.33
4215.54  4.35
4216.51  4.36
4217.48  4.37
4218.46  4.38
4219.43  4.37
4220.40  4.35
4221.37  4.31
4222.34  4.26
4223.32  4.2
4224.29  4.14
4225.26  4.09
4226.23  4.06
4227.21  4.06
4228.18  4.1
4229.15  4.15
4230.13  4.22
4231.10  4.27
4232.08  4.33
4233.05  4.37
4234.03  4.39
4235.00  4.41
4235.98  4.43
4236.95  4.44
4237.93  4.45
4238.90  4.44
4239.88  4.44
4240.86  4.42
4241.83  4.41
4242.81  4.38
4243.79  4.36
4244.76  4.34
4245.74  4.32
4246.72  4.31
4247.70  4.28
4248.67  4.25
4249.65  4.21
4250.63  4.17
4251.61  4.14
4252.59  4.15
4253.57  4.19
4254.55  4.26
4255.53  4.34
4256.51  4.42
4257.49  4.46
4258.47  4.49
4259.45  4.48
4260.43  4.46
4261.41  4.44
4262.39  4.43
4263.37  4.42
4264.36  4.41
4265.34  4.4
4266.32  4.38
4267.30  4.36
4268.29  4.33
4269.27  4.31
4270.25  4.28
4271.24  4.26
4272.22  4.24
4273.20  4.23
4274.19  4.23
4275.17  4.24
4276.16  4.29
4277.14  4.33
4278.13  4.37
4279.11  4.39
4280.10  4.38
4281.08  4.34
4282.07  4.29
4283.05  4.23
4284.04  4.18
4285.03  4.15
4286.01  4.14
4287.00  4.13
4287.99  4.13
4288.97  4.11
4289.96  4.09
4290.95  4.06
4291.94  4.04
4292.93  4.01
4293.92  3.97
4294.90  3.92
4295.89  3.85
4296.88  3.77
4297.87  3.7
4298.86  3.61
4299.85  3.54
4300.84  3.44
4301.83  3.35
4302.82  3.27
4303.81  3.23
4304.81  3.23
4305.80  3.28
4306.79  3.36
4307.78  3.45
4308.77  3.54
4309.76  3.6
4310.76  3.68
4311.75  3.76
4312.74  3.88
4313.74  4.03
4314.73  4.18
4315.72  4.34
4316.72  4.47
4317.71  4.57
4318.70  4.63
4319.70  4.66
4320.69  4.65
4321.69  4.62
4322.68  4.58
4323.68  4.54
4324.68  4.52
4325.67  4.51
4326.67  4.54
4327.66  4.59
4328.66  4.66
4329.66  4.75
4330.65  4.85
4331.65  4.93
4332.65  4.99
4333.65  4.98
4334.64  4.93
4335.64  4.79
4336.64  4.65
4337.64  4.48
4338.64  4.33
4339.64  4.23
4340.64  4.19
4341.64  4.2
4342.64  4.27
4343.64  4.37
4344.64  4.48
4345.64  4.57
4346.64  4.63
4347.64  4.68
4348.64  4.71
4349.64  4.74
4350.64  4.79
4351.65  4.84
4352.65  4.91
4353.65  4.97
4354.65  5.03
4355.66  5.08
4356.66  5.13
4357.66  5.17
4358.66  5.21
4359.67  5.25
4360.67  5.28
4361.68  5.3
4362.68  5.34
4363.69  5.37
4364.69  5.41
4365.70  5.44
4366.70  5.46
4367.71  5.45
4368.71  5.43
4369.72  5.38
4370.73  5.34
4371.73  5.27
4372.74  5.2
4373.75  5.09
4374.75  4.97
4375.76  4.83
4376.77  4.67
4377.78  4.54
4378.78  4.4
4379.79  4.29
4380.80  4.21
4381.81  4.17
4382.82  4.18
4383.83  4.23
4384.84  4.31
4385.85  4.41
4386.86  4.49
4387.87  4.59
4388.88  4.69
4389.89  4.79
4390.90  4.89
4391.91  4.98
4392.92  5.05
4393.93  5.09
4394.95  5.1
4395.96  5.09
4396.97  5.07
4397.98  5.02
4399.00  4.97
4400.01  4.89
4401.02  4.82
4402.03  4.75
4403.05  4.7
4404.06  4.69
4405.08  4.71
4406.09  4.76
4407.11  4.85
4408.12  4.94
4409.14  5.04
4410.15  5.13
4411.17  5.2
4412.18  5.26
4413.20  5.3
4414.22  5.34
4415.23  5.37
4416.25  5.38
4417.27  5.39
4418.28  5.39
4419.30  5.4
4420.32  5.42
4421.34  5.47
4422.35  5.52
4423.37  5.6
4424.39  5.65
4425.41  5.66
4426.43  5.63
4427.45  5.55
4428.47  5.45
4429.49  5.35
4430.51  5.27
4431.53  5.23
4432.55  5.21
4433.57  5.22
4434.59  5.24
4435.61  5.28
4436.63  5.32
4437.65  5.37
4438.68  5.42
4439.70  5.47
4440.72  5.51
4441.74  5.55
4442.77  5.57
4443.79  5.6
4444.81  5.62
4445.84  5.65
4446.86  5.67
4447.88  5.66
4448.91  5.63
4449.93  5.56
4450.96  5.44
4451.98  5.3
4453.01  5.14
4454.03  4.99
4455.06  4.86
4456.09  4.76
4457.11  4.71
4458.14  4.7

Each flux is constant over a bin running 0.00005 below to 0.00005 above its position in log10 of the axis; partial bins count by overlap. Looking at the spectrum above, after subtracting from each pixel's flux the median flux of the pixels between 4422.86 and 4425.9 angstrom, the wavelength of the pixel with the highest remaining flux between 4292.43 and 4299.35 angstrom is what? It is 4292.93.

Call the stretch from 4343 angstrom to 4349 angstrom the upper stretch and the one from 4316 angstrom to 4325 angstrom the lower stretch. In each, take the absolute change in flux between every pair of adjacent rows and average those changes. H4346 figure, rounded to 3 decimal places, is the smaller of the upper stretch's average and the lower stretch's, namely 0.041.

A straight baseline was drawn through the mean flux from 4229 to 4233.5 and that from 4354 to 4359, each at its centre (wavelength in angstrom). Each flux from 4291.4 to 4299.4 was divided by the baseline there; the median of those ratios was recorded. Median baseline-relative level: 0.83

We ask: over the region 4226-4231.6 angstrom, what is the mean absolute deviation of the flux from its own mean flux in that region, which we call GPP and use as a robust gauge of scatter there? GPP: 0.070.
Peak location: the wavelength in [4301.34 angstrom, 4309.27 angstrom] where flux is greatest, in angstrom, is 4308.77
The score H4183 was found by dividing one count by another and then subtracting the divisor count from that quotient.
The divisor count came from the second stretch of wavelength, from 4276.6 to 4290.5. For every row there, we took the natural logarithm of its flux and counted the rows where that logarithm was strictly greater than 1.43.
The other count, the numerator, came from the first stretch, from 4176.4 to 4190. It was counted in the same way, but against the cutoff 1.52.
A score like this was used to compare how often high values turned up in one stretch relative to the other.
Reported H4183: -8.0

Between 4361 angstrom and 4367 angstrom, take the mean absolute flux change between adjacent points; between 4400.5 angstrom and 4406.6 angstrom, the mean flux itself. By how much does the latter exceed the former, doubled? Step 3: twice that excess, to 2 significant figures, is 9.4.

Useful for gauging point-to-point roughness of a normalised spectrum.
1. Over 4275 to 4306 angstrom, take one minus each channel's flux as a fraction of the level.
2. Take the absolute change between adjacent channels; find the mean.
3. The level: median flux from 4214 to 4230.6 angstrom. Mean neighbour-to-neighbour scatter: 0.010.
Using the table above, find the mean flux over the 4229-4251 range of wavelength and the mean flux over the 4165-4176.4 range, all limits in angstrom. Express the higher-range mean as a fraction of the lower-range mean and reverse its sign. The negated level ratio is -1.11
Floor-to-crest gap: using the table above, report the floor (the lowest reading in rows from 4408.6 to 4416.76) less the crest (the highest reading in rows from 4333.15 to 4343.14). 0.1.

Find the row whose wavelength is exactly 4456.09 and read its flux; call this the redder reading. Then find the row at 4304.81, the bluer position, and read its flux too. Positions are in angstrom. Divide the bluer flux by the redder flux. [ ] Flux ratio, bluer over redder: 0.68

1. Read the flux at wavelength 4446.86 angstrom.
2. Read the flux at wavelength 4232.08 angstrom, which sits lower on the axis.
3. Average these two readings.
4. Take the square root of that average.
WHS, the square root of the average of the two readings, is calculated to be 2.24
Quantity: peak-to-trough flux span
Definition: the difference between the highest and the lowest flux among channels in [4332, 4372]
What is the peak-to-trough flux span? 1.3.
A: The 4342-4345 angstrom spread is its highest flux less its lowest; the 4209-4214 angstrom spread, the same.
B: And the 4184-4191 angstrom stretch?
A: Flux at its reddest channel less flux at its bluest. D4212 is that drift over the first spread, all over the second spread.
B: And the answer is 10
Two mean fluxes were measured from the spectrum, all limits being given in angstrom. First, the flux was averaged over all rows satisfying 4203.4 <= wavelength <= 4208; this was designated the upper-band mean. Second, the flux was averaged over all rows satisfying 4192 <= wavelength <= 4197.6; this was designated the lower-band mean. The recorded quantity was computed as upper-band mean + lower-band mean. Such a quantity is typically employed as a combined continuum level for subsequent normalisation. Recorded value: 7.8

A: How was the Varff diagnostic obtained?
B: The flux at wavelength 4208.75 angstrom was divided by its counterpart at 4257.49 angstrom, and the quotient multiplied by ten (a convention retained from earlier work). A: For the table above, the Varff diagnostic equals 9.66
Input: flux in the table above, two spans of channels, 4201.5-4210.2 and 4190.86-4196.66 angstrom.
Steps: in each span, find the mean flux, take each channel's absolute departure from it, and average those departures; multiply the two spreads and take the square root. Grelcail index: 0.15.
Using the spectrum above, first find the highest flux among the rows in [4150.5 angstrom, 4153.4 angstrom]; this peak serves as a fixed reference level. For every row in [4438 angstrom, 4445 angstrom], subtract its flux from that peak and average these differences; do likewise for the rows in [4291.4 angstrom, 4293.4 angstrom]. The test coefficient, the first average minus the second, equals -1.5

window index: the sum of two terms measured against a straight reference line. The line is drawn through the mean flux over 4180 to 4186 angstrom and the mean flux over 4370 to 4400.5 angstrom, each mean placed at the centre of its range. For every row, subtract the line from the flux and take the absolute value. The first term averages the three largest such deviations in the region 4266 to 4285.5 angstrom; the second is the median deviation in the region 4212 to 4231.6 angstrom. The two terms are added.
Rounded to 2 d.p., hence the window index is 0.37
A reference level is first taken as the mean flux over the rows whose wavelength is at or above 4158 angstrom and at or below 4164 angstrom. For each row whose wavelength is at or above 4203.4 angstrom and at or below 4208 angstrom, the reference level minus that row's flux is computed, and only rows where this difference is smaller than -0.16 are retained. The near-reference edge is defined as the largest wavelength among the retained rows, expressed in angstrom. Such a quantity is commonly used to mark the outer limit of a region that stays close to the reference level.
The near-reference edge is 4207.78 angstrom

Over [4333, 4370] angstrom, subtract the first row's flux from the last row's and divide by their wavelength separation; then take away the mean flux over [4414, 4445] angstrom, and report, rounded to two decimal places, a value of -5.42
